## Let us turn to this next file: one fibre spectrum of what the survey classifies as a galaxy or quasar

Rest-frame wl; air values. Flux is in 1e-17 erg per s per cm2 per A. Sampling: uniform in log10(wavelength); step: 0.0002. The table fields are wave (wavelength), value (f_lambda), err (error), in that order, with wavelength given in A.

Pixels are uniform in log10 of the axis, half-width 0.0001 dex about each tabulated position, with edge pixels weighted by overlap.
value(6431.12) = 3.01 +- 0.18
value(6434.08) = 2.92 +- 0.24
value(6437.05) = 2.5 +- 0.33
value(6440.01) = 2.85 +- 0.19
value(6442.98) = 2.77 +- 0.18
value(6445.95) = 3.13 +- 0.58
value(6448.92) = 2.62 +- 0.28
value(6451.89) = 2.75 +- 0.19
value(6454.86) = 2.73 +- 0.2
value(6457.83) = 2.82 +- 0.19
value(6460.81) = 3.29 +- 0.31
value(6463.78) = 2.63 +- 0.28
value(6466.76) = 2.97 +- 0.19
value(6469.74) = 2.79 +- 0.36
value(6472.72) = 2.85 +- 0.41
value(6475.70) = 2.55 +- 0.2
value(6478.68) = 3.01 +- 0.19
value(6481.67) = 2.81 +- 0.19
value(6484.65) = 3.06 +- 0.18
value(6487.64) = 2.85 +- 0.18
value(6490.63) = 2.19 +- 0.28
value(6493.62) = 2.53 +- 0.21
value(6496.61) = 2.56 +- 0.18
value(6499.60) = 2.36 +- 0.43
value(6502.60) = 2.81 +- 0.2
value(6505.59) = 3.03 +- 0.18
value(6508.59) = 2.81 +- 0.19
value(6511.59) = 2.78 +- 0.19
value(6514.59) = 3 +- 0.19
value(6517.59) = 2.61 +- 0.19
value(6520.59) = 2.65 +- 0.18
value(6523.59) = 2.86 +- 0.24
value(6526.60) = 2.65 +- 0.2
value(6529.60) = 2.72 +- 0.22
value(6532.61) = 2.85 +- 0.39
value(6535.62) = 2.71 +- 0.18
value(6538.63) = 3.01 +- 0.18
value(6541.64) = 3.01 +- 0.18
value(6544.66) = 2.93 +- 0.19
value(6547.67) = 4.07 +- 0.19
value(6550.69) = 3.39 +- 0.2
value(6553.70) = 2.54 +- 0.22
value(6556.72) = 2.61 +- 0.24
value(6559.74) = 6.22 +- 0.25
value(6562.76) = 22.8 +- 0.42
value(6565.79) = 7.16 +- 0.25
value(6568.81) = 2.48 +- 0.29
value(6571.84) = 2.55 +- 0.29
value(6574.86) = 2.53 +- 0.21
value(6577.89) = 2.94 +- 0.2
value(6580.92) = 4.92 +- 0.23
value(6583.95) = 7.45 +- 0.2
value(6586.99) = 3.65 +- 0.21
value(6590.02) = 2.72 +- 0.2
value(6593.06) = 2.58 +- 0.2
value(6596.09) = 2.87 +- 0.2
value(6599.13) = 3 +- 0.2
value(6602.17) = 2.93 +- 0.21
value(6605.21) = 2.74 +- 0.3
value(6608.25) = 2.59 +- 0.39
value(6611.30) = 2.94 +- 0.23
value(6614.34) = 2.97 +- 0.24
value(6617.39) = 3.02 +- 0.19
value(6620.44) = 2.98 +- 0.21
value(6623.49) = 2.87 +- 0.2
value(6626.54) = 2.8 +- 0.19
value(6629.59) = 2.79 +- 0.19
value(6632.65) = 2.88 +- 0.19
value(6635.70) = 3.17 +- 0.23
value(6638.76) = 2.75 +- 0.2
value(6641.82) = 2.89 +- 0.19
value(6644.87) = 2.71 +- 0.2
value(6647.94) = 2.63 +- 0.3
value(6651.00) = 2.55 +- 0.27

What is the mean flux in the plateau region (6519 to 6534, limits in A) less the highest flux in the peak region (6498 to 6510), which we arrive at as -0.3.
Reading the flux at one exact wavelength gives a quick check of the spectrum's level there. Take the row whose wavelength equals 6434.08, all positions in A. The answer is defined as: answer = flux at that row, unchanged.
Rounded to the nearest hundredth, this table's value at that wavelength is 2.92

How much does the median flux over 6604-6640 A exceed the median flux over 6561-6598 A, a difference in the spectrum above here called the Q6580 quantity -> -0.03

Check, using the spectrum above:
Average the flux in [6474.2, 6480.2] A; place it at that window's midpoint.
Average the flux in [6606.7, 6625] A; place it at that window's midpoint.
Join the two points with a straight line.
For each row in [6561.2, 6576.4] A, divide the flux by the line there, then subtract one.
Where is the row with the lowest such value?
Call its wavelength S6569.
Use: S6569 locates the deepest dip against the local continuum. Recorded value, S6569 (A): 6568.81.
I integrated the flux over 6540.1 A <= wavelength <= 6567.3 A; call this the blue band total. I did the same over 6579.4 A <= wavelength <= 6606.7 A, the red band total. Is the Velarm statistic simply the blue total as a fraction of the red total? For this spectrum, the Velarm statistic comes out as 1.7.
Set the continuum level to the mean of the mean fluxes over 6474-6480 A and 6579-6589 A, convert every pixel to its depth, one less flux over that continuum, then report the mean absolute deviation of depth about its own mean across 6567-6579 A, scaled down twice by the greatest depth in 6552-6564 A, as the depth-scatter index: 0.3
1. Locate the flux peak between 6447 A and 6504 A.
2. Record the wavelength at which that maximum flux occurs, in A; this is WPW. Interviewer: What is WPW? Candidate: 6460.81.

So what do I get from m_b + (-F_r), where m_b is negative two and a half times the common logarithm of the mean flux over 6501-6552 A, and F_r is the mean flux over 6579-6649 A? -4.3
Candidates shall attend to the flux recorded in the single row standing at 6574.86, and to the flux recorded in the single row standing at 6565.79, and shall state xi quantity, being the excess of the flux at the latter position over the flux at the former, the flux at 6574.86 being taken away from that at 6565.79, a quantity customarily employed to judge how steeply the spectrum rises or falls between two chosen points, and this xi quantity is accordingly 4.63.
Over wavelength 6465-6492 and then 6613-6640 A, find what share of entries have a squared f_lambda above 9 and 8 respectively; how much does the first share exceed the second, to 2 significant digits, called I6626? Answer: -0.44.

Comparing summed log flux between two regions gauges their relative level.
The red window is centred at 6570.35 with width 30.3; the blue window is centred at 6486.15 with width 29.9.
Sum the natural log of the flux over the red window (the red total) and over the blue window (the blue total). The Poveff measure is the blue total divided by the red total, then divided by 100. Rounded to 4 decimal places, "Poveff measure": 0.0064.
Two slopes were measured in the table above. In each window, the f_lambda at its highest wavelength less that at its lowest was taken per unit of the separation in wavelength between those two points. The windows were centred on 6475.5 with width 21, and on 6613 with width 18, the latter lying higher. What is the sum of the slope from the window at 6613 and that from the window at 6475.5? 0.0208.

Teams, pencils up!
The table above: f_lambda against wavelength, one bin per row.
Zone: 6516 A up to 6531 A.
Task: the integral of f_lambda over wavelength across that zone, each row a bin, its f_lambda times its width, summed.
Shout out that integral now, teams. 40.5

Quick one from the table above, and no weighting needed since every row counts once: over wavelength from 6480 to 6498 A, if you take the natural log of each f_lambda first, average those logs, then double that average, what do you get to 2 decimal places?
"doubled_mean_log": 1.95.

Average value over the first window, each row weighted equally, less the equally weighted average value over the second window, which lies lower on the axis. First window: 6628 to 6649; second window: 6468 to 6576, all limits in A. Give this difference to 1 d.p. -0.7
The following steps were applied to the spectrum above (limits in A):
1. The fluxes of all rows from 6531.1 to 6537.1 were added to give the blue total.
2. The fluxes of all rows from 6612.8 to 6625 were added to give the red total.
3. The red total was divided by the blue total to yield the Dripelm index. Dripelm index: 2.1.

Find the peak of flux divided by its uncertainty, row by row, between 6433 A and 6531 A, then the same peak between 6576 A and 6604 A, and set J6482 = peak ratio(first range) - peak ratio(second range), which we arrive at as -20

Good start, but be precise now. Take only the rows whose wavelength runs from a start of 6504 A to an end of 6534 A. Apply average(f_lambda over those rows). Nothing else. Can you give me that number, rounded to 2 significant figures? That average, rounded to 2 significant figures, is 2.8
